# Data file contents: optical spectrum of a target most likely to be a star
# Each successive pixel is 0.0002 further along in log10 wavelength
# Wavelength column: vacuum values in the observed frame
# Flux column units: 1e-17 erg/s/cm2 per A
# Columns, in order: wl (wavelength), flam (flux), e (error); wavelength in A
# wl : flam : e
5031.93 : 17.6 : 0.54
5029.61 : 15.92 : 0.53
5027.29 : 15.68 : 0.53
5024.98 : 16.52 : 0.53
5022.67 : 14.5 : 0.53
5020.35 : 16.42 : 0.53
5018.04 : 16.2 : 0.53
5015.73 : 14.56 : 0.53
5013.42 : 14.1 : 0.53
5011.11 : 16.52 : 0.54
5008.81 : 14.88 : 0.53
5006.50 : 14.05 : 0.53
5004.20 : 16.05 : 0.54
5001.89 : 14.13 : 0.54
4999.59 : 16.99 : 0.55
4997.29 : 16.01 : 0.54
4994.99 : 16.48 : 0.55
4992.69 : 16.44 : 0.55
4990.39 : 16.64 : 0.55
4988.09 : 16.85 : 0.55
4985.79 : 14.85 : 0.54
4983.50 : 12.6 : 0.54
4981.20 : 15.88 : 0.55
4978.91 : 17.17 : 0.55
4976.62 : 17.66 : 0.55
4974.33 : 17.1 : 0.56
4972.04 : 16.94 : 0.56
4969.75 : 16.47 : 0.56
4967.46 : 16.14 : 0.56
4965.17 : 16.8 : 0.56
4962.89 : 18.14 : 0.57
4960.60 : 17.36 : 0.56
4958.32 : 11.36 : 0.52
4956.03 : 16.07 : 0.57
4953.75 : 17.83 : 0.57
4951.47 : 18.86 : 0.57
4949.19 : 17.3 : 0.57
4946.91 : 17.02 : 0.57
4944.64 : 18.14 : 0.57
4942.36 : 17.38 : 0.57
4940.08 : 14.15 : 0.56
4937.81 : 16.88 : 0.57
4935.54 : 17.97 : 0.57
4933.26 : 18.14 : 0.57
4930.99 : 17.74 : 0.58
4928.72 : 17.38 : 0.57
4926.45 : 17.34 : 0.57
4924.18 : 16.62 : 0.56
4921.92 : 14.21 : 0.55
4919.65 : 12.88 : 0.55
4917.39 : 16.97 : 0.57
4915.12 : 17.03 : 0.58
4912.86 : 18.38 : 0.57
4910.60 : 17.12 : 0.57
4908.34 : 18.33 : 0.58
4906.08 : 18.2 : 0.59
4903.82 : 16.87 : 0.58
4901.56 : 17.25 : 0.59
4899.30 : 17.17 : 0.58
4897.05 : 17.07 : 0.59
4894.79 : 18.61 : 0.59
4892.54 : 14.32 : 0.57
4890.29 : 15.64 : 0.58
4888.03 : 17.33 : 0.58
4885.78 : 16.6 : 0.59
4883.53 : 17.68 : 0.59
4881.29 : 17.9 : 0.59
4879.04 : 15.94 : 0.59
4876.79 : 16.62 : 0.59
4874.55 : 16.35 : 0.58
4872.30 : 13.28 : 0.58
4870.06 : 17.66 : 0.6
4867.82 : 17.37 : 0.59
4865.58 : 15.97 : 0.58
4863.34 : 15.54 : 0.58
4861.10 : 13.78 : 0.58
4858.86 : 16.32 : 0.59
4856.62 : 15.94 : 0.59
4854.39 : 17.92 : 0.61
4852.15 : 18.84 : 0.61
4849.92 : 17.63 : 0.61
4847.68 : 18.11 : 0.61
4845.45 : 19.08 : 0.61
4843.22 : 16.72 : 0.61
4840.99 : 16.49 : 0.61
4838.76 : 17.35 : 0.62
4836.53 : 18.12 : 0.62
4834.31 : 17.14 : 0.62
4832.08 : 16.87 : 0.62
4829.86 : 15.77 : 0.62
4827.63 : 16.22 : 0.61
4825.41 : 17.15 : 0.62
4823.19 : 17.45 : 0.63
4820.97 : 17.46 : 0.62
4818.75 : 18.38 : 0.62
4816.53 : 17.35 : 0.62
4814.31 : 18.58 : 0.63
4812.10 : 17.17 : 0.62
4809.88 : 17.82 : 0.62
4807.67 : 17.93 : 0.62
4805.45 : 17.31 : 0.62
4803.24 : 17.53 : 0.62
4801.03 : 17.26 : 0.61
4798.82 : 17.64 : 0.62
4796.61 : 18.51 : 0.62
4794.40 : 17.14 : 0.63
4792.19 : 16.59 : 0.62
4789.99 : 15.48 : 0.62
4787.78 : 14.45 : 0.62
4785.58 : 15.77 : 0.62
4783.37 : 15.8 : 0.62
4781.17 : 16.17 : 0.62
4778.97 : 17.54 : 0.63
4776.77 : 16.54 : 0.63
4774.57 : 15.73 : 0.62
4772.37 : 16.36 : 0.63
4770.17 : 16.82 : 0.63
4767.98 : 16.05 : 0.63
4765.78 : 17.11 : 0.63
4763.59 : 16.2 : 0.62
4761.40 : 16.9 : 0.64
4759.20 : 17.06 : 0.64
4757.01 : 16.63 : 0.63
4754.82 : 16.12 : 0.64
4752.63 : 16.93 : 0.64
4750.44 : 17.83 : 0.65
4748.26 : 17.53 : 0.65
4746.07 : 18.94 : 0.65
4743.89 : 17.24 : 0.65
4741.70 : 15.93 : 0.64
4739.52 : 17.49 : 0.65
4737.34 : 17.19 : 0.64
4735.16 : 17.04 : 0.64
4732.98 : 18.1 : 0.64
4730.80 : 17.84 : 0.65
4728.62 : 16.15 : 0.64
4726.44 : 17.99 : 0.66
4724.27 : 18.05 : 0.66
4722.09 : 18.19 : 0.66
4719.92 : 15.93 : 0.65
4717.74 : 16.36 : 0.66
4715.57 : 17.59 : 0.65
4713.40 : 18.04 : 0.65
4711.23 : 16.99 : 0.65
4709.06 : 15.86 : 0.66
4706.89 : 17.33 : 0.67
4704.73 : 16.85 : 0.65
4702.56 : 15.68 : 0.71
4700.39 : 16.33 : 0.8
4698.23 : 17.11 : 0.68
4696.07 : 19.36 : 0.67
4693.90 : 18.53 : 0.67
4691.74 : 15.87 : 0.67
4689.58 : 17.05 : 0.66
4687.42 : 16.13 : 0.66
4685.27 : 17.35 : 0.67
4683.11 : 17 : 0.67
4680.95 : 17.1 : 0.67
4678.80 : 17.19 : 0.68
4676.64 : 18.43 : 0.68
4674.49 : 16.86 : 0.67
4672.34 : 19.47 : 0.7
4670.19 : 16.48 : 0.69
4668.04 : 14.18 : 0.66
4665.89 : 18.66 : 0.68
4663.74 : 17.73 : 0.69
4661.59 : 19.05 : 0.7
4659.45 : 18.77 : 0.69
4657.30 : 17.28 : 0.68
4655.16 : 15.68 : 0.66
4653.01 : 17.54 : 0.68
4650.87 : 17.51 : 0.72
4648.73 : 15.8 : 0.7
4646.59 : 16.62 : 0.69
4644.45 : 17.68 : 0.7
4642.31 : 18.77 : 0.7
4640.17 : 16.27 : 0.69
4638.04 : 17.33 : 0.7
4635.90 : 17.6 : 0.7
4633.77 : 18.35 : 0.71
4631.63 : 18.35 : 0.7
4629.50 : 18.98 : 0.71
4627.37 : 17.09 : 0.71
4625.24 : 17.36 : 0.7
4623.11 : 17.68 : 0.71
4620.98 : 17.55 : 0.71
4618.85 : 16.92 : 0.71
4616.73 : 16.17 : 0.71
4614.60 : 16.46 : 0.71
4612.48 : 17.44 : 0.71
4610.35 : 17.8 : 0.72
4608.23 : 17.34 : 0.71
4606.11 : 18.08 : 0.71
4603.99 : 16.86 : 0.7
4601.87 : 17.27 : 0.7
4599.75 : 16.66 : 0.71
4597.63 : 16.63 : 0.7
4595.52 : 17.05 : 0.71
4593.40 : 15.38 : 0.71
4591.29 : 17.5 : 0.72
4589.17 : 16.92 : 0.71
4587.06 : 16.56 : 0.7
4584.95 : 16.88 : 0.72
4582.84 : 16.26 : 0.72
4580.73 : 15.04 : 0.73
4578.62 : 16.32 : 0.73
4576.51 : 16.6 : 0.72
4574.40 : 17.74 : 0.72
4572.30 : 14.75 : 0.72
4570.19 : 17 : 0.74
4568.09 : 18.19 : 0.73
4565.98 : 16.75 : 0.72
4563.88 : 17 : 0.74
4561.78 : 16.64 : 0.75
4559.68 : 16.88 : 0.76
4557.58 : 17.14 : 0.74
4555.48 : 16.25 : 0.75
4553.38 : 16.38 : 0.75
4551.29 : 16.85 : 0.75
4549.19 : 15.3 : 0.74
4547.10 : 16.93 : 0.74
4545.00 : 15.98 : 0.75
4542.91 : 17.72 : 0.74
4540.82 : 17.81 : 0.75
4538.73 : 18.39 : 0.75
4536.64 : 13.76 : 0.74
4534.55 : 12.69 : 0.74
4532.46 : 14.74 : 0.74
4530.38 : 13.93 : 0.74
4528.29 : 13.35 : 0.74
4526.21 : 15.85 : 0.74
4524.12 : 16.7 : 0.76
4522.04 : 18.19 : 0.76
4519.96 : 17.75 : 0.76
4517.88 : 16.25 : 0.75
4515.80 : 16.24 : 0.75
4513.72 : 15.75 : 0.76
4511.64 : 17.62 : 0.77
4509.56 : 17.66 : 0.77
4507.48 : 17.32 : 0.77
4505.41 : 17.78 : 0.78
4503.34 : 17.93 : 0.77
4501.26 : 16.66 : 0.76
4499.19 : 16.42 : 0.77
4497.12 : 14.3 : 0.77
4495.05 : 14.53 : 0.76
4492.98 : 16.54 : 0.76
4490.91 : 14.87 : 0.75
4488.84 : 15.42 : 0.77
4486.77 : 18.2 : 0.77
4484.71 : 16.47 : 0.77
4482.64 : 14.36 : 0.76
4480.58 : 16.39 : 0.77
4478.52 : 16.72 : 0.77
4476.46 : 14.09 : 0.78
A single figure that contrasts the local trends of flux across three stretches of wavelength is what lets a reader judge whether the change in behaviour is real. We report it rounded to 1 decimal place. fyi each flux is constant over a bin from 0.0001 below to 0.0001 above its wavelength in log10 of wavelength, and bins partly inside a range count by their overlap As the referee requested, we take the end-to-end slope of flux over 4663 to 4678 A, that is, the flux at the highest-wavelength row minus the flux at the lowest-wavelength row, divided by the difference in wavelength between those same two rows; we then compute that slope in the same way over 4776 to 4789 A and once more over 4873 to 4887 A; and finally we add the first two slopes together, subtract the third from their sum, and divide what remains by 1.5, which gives -0.1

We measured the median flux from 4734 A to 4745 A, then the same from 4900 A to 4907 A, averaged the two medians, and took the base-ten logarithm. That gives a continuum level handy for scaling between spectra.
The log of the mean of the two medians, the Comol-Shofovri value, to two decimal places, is 1.24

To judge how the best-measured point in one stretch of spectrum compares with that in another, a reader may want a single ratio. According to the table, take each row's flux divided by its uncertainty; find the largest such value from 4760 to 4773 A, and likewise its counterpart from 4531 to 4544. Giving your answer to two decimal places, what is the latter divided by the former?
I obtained 0.90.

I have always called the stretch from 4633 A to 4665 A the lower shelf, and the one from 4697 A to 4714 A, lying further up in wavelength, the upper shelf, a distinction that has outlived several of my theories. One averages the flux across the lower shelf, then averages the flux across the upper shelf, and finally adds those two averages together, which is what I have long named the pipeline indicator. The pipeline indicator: 34.2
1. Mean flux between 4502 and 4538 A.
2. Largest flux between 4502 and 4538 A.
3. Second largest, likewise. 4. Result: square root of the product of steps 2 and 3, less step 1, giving 2.0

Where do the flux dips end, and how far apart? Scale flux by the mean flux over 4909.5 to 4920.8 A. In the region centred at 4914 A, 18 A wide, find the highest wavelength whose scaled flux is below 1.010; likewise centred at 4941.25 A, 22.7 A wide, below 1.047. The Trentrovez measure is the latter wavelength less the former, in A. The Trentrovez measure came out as 25.0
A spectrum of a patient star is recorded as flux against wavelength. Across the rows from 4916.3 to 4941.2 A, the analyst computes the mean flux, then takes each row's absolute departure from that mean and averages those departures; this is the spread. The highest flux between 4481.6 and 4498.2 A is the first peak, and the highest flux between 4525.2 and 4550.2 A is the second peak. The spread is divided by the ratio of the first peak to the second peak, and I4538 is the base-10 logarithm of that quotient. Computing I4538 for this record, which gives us 0.16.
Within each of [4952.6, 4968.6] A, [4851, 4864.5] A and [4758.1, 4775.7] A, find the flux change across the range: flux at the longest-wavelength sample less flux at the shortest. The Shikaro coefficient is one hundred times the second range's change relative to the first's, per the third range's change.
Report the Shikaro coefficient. -147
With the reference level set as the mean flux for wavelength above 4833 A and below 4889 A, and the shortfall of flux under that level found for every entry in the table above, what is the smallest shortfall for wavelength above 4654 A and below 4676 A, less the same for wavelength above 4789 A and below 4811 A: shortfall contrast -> -1.0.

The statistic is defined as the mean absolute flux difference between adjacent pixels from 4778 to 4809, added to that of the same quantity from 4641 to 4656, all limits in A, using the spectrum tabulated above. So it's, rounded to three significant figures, 1.83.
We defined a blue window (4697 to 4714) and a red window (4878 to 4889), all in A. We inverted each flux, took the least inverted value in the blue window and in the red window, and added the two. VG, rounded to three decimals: 0.111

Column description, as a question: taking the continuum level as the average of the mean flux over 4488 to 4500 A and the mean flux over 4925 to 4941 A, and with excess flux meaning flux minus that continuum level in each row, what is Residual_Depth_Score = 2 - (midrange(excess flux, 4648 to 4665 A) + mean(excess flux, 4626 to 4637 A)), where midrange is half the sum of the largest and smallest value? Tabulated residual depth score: -1.0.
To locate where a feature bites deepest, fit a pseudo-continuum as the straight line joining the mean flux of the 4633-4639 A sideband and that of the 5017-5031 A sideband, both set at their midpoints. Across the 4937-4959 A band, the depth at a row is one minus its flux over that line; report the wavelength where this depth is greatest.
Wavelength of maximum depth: 4958.32 A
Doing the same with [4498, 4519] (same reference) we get 4513.72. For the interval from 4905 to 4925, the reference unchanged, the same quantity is 4919.65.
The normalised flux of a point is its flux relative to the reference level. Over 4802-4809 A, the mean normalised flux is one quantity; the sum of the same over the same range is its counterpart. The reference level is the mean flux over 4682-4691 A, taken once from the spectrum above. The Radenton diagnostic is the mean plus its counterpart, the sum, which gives 4.2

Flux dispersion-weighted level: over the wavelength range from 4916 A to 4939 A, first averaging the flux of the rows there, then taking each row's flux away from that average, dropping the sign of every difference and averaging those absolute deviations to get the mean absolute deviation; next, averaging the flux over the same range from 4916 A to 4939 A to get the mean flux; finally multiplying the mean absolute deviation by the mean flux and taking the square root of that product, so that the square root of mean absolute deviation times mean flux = 4.52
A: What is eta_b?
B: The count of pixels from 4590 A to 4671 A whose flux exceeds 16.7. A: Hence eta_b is 27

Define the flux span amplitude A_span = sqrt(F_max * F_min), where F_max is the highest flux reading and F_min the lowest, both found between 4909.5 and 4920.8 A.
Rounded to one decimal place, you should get 15.4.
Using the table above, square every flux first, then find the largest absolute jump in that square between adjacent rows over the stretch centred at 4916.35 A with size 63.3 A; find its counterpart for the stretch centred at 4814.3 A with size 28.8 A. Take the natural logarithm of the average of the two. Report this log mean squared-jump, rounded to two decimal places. 4.56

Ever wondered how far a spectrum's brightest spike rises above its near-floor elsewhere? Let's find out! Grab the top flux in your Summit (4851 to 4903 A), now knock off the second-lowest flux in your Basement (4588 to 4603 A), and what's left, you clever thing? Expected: 2.2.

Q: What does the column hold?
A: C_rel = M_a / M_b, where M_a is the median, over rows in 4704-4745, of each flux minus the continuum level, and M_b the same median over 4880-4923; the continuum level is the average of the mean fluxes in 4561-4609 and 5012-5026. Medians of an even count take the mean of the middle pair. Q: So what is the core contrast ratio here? 1.11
